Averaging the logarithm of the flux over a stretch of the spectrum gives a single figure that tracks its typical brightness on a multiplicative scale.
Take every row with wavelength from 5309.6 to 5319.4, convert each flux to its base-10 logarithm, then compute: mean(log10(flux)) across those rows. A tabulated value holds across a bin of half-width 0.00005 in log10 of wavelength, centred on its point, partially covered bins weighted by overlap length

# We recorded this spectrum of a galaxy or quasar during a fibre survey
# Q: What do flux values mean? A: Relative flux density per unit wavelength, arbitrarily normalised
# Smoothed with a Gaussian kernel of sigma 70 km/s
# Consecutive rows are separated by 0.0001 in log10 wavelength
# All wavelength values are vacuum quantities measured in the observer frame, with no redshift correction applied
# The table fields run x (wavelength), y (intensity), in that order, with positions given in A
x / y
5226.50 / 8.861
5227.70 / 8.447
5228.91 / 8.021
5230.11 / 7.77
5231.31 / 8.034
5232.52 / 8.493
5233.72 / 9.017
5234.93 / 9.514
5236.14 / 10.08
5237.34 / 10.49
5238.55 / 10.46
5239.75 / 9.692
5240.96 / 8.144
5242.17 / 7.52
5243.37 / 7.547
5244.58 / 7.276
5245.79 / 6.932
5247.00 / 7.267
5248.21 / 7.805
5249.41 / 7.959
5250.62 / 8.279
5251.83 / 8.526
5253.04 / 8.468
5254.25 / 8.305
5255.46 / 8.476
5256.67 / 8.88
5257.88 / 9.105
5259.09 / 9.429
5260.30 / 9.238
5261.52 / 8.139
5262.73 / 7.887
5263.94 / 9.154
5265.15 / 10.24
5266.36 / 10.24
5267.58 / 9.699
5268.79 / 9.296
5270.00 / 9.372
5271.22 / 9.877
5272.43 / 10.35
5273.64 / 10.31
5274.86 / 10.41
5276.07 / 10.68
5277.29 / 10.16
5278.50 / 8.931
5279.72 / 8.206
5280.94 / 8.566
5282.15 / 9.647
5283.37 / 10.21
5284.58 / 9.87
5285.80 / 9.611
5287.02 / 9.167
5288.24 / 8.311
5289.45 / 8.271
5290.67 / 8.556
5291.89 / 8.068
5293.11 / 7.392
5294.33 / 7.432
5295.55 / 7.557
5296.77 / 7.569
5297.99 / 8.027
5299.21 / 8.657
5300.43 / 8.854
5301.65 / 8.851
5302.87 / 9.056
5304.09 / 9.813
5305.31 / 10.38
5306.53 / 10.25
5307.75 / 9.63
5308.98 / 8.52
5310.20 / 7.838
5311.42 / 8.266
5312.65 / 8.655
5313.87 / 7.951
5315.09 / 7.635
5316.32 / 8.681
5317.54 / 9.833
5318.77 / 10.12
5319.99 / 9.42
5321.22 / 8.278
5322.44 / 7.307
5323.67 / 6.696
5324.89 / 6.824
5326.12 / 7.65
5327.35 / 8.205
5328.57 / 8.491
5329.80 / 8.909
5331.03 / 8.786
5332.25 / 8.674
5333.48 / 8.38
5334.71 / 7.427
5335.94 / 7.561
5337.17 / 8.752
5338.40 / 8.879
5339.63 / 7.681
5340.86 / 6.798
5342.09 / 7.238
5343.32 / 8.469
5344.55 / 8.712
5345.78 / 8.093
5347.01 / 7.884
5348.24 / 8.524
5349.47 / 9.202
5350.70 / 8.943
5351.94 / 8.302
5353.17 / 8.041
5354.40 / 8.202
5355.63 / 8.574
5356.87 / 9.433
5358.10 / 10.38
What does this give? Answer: 0.934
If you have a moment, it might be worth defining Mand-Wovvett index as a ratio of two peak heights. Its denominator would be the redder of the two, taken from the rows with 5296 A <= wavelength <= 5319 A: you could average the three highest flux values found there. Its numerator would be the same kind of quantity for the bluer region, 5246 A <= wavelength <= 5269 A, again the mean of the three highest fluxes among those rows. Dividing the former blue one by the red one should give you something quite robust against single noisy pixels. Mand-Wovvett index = 0.98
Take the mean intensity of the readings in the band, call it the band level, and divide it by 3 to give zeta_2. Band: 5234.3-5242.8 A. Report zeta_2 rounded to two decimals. 3.14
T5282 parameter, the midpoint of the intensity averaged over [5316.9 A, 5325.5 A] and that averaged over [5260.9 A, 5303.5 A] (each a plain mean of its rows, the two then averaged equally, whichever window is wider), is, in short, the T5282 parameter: 8.70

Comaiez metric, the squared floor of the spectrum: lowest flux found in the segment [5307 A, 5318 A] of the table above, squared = 58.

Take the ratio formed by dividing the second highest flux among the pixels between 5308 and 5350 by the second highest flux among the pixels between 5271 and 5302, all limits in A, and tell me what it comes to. 0.94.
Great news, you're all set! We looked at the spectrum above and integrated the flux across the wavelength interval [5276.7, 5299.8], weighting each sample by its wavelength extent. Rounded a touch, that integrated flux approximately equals 200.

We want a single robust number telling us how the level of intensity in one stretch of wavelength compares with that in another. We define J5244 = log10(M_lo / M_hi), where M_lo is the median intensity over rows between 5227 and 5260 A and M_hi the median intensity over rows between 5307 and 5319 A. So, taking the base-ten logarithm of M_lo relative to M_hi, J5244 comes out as -0.01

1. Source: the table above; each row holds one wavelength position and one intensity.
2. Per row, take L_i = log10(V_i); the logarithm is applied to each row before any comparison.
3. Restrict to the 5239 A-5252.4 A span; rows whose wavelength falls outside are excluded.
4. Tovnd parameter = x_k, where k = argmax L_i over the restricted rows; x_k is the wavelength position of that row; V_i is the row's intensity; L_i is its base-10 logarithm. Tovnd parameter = 5239.75 A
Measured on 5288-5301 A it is 5300.43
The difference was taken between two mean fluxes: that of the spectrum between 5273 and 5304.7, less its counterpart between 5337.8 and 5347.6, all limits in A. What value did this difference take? 1.0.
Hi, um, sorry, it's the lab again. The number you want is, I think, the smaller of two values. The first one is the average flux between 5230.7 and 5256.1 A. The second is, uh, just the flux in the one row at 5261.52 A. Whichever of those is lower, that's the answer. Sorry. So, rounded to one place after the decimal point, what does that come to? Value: 8.1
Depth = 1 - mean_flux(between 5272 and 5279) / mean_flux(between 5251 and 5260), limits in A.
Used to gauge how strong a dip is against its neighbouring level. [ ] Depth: -0.16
